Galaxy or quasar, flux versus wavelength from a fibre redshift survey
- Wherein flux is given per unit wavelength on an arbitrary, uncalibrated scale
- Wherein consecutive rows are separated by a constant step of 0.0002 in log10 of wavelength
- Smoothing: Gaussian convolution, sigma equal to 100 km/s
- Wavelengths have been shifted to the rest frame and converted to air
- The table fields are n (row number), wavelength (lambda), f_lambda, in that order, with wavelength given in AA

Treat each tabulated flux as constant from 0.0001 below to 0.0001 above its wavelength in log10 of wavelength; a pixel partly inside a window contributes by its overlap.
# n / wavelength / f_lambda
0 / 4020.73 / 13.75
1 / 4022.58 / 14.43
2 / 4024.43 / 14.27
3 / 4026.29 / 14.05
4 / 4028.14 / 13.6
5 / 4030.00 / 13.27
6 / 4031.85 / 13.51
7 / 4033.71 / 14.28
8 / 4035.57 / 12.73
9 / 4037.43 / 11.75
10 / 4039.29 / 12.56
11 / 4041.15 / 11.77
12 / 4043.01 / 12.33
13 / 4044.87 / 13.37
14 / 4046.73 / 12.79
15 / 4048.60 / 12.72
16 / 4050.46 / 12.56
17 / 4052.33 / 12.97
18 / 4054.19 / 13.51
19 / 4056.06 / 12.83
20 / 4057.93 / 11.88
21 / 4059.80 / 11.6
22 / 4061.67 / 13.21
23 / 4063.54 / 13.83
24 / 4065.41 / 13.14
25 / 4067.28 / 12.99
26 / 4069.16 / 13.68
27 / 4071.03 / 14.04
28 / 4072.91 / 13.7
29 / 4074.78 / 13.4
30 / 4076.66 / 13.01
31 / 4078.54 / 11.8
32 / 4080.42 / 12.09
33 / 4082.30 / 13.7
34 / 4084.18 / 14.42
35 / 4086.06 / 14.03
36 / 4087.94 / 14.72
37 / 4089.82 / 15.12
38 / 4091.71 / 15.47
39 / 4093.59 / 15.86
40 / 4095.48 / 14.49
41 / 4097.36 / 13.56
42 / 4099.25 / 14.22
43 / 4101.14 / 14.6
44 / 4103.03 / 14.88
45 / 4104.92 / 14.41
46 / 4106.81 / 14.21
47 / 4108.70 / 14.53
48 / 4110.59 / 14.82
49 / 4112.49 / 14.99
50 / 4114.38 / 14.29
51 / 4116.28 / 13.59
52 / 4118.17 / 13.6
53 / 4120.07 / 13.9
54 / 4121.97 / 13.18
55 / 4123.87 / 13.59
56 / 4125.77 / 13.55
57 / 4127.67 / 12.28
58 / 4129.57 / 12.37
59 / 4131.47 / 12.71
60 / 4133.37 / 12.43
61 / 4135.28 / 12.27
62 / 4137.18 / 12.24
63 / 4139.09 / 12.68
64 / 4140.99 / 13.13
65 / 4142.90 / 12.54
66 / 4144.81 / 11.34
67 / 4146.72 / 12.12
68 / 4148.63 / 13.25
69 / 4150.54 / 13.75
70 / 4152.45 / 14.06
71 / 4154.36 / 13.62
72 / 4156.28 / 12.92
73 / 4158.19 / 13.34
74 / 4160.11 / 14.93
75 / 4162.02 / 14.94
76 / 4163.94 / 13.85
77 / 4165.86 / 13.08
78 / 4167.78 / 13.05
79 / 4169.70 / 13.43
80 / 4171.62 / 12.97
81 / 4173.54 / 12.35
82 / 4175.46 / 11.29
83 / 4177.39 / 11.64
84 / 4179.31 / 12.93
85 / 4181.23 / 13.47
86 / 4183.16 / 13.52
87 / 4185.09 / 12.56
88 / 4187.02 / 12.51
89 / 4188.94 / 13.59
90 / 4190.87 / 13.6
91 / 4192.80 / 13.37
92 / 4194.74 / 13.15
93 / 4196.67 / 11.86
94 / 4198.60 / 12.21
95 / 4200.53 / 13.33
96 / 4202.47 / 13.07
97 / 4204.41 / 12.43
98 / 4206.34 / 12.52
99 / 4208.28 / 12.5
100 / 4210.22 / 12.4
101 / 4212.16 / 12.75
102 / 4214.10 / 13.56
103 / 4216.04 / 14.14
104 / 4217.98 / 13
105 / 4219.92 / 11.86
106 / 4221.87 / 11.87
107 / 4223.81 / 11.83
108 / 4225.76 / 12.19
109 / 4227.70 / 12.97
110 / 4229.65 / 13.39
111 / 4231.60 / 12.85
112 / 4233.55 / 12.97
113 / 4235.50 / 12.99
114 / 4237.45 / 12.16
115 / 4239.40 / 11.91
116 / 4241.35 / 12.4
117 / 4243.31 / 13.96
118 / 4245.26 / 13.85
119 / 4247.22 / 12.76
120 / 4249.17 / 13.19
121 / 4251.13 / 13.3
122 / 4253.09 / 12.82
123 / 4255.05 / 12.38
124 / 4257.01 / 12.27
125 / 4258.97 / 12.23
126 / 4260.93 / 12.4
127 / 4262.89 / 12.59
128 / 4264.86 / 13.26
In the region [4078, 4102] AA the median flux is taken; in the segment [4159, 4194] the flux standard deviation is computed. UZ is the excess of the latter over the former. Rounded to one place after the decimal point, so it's -13.5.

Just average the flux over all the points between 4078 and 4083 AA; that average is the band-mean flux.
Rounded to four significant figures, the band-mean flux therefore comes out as 12.53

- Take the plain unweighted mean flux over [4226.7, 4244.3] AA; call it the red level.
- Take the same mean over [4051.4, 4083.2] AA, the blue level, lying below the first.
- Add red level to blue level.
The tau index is 25.9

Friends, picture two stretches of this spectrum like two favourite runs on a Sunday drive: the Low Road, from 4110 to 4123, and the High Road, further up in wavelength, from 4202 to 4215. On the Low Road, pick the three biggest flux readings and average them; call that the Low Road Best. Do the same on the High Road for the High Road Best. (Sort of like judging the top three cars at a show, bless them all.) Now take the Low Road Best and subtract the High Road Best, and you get 1.6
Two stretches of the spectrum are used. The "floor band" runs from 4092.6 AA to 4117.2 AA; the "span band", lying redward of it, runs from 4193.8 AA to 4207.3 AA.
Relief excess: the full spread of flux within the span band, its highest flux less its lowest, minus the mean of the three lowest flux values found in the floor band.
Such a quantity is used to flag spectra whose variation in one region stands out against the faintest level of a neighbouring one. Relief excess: -12.3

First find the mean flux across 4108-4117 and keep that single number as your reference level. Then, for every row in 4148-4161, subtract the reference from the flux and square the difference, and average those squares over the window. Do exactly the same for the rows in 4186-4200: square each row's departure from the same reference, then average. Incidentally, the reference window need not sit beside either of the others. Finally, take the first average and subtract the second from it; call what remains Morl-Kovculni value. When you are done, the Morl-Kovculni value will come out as -1.9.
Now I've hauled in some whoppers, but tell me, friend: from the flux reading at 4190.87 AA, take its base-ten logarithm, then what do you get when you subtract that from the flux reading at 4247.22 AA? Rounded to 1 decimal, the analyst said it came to 11.6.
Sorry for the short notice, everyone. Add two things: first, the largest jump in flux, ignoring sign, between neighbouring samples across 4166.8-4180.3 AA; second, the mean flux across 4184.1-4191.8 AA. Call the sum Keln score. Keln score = 14.4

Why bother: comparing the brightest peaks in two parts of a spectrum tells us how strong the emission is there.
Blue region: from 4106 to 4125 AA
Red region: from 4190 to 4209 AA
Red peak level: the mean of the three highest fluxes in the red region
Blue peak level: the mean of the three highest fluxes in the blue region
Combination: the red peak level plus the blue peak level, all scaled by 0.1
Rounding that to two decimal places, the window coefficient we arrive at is 2.82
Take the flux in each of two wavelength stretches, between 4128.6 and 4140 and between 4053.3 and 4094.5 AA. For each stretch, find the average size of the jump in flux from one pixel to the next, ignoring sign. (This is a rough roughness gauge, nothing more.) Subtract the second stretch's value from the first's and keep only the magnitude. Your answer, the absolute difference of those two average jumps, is 0.374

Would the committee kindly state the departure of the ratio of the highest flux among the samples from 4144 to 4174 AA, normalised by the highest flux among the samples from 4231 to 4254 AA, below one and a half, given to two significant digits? 0.43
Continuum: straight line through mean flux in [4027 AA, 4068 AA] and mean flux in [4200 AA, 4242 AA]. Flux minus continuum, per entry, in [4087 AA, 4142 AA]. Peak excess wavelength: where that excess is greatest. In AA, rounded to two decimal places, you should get 4093.59 AA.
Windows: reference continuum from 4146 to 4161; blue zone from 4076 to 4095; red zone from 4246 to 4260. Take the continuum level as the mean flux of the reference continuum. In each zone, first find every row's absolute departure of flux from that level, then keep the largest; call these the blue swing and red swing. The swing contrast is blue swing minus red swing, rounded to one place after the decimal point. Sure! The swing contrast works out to 1.1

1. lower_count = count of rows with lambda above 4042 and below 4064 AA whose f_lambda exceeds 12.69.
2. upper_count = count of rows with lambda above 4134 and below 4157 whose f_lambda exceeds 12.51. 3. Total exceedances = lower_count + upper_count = 16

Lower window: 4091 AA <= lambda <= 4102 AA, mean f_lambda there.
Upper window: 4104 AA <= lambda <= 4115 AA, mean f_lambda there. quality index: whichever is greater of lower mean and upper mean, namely 14.7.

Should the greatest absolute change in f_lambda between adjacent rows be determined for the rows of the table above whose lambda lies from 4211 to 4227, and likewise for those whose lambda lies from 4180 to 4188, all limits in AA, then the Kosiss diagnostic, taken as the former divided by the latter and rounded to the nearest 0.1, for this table 1.2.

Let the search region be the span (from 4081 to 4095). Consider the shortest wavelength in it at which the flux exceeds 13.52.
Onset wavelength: 4082.30 AA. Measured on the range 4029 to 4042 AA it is 4033.71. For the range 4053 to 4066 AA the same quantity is 4063.54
